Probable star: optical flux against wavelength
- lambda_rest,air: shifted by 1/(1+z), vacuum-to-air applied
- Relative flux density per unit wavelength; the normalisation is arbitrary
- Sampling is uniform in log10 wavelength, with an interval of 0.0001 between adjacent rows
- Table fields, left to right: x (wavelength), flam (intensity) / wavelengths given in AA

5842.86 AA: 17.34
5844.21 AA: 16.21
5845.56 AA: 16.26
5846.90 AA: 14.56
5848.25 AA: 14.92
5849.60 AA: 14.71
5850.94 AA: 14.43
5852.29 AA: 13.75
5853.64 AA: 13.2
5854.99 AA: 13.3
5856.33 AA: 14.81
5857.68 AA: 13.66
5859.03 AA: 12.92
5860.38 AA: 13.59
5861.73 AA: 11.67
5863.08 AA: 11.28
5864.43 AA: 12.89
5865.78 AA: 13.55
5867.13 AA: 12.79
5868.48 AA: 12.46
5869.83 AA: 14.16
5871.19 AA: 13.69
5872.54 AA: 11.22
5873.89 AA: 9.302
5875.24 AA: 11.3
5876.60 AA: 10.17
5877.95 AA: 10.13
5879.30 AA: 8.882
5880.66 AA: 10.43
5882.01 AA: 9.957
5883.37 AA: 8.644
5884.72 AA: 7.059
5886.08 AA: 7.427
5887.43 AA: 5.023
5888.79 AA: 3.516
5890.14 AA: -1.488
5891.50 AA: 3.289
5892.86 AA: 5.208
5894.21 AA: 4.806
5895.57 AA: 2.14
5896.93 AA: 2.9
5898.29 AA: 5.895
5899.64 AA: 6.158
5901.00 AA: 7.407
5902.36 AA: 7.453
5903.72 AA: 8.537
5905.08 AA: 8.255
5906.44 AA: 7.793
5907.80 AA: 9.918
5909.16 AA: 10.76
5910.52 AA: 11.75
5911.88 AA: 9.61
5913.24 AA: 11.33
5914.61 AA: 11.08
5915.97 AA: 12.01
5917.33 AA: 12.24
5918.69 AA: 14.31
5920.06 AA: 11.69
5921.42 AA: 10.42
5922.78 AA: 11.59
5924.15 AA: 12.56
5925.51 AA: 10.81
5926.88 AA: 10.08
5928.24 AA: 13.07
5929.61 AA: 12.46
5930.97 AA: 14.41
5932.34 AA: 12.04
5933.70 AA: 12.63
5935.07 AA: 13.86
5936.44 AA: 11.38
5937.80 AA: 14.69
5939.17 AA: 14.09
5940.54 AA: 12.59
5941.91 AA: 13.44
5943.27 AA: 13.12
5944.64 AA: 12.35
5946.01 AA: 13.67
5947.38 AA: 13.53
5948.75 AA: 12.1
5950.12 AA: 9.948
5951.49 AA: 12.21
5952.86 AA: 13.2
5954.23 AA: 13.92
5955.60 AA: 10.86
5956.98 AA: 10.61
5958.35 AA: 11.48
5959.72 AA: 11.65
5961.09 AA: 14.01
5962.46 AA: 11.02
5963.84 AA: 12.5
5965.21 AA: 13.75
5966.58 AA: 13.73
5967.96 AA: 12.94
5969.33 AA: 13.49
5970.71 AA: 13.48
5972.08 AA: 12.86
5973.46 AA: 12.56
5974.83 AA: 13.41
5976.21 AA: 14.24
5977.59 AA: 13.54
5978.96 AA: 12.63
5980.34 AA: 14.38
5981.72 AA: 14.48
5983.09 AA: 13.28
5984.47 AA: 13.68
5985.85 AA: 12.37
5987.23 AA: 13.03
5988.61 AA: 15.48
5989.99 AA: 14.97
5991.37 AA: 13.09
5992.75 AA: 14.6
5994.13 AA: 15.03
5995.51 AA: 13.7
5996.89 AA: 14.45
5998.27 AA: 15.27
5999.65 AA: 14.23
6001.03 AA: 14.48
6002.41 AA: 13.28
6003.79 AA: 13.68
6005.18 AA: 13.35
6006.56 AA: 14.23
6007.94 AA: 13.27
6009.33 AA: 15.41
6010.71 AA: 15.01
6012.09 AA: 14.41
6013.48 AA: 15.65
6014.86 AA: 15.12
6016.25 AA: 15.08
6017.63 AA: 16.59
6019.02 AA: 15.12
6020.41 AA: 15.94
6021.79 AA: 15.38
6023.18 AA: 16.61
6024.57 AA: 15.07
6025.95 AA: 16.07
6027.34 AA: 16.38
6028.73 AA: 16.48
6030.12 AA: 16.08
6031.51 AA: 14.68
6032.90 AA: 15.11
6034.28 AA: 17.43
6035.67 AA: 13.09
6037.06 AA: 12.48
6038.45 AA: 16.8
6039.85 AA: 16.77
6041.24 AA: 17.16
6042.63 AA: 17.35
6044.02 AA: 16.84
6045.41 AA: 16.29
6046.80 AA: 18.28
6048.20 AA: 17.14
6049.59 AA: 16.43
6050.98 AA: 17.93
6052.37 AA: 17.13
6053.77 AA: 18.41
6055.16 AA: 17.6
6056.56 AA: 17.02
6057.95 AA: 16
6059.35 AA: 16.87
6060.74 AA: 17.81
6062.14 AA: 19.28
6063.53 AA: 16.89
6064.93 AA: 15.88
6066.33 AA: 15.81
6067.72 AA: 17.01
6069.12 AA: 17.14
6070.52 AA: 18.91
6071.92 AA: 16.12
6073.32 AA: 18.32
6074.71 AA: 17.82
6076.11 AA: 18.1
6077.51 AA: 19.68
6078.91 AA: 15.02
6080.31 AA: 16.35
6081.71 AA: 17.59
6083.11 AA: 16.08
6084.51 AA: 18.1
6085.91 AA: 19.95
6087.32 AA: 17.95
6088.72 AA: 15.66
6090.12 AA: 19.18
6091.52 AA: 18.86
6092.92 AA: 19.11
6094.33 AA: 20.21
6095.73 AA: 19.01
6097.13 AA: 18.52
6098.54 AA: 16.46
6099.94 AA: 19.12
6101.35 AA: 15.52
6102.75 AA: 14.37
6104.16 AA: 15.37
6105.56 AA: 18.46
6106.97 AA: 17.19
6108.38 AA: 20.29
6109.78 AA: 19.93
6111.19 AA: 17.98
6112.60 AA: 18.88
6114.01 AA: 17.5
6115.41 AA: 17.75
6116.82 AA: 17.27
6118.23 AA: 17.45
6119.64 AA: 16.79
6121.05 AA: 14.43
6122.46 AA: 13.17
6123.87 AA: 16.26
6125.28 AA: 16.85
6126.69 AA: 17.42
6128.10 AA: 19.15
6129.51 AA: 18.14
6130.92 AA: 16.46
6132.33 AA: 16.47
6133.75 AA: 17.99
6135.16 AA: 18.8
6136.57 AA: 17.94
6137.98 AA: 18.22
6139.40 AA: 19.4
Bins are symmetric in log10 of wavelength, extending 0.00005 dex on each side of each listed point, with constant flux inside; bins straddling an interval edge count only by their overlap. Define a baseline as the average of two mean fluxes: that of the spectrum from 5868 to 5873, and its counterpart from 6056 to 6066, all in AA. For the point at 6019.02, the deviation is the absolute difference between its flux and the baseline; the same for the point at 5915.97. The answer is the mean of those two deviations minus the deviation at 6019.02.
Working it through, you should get 1.4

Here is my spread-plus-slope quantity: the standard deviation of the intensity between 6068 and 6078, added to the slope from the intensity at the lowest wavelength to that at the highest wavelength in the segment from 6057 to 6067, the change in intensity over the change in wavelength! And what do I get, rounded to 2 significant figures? 1.1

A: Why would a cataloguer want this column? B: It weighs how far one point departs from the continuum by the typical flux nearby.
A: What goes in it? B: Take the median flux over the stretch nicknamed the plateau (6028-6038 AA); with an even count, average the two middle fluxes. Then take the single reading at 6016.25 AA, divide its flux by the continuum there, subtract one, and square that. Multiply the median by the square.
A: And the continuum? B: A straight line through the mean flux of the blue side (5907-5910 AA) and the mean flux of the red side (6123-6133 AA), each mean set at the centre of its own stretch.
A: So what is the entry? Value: 0.15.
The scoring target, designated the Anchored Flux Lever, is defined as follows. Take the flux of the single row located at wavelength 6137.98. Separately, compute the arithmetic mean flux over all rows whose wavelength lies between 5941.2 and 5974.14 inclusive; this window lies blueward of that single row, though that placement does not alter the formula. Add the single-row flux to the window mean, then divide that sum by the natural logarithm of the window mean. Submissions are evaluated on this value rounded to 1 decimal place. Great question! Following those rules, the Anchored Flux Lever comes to 12.2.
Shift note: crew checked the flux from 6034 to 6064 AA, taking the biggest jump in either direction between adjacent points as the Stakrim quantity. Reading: 4.3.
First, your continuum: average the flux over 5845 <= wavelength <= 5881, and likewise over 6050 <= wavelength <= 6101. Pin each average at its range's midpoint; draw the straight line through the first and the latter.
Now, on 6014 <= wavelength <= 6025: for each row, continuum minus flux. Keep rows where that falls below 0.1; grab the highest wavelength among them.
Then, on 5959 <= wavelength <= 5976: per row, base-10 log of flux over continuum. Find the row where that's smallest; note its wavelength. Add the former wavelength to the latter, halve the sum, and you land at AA 5992.8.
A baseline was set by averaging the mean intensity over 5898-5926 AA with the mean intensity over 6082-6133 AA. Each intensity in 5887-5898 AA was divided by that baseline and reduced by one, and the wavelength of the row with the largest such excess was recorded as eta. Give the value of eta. 5892.86 AA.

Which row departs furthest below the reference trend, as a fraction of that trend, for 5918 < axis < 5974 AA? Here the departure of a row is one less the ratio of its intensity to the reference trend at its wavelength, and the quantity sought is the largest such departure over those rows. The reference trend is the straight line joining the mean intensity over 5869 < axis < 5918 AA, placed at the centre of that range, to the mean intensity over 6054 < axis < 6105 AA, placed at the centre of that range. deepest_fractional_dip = 0.10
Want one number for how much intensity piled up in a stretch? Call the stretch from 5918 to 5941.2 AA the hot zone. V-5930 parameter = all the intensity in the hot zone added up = 213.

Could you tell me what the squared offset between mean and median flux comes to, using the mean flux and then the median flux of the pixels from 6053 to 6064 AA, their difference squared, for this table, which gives 0.03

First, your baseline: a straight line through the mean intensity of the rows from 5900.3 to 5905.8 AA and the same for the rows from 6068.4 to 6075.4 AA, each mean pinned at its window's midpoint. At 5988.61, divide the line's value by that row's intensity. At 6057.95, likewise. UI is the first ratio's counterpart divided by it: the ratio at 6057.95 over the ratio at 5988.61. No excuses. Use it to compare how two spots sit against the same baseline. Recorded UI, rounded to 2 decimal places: 1.27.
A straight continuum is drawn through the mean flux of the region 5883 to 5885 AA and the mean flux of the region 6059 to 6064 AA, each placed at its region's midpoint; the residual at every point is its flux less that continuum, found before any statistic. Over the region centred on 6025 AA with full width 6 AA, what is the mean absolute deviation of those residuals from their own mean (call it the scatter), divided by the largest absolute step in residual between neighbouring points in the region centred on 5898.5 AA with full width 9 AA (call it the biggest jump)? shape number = 0.16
